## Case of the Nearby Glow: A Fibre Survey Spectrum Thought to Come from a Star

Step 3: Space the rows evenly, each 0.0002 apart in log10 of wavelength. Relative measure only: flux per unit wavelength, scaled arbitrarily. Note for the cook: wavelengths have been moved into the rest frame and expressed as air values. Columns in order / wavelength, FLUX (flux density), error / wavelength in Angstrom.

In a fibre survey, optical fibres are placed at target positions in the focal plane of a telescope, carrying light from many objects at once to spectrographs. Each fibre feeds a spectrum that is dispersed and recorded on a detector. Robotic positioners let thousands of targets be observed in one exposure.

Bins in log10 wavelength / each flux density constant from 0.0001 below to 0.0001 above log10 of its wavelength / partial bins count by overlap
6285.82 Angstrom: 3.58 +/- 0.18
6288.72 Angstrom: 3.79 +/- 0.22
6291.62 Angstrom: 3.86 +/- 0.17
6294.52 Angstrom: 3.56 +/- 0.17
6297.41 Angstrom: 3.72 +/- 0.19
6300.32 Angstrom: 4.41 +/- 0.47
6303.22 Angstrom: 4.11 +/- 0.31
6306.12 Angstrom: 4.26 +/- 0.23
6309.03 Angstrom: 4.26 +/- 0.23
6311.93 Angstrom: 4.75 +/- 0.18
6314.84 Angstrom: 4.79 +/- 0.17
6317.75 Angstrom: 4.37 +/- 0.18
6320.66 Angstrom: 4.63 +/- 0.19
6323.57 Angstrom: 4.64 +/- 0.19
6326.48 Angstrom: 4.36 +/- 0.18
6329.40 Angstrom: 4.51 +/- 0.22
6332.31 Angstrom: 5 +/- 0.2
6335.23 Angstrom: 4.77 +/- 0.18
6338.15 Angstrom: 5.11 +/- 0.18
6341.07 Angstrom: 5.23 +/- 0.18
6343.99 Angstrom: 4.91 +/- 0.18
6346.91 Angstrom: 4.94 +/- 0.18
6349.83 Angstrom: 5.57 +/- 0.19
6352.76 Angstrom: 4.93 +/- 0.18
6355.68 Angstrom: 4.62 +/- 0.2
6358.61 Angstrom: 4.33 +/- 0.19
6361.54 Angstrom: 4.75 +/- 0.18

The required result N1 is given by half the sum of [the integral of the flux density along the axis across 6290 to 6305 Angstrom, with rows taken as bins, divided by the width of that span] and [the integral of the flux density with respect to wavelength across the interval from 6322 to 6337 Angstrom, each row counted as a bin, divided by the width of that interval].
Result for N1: 4.3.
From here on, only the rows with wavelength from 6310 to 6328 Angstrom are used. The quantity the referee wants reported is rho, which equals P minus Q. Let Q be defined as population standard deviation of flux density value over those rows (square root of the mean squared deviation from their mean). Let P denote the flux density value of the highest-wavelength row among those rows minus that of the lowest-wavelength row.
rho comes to -0.56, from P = -0.4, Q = 0.17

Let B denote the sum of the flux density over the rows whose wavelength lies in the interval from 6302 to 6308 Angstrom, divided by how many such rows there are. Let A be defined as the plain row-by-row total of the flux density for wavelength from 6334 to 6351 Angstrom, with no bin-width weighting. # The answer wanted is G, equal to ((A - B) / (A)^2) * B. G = 0.12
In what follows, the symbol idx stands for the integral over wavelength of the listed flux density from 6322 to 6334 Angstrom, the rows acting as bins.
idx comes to 55.6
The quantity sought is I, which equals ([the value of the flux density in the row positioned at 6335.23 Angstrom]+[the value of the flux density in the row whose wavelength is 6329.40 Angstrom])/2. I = 4.64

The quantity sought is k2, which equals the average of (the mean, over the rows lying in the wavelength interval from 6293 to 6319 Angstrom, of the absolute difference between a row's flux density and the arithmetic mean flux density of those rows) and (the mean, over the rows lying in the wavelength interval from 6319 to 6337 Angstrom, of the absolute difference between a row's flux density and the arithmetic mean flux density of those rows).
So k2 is 0.228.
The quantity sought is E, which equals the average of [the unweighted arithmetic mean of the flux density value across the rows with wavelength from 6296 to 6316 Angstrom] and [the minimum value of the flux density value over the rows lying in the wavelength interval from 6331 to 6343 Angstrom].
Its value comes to 4.55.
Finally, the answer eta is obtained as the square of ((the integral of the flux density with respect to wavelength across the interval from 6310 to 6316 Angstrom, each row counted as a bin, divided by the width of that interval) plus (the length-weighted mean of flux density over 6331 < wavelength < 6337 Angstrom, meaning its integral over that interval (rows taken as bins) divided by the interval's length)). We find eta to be 93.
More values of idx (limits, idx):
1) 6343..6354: 56.1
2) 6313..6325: 55.3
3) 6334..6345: 55.1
